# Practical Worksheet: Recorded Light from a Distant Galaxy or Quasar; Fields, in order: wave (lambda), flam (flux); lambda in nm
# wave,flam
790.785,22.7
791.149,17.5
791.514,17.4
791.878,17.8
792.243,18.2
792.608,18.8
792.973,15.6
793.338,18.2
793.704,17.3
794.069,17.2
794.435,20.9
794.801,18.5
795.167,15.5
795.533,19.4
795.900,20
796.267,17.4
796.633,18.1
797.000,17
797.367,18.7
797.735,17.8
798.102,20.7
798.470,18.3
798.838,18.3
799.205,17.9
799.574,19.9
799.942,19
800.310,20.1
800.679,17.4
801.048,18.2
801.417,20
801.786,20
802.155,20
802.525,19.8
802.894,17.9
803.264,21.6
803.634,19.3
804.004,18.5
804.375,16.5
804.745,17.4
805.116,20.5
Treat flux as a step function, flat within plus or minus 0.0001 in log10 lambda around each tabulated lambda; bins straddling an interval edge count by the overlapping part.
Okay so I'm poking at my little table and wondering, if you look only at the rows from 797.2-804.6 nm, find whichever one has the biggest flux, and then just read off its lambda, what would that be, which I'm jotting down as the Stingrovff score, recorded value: 803.264 nm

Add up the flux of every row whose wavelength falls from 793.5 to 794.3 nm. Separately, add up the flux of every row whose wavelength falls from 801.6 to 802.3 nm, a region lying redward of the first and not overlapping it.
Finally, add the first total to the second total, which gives 74.5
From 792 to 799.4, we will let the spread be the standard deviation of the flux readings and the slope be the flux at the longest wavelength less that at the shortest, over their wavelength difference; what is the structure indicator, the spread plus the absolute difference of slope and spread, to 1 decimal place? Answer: 2.8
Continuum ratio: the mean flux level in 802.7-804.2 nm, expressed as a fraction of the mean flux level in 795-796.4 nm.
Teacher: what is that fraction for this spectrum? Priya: 1.07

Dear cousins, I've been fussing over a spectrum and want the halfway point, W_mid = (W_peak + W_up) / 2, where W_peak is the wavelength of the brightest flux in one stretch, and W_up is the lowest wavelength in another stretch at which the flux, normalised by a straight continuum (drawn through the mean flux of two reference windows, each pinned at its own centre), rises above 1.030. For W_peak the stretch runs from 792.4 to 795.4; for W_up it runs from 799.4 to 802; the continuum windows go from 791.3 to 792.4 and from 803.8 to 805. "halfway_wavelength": 797.00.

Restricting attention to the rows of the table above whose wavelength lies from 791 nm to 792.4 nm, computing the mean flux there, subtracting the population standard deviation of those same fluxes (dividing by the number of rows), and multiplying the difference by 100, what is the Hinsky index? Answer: 1741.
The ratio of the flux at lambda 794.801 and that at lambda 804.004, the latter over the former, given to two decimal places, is 1.00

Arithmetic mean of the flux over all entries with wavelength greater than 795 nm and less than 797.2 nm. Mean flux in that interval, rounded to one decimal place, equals 17.9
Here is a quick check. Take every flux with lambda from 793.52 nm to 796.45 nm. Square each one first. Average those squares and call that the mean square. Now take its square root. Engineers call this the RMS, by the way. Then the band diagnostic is 18.3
